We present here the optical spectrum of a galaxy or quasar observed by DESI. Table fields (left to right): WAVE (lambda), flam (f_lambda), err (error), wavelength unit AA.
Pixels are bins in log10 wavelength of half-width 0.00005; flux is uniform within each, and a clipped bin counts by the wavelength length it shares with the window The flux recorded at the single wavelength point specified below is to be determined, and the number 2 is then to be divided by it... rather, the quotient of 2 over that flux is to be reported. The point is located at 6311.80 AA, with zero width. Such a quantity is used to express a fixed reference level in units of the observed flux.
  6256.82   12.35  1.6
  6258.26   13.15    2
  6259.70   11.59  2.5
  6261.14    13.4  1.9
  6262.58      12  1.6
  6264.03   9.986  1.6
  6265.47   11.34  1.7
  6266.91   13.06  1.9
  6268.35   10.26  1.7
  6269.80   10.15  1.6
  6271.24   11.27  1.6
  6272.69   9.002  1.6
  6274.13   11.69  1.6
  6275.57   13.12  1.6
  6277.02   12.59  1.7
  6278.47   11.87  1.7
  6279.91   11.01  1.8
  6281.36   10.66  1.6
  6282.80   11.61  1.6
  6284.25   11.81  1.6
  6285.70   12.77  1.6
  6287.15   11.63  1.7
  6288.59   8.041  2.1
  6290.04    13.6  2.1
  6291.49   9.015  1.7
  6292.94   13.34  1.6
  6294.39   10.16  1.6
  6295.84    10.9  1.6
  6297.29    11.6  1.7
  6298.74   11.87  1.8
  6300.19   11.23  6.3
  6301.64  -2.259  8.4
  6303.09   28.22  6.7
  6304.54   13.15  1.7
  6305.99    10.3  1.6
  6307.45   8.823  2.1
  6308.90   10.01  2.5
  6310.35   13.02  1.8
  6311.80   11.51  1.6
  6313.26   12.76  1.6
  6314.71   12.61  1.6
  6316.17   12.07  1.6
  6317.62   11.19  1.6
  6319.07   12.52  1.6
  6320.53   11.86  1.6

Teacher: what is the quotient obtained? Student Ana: 0.174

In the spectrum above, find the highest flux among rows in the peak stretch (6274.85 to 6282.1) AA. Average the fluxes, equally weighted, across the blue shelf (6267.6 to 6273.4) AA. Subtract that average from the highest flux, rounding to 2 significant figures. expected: 2.9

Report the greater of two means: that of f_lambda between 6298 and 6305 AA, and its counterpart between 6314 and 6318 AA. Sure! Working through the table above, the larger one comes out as 12.4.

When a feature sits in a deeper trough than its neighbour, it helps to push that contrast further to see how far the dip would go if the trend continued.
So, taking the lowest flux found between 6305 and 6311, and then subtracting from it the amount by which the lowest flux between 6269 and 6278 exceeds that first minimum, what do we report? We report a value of 8.6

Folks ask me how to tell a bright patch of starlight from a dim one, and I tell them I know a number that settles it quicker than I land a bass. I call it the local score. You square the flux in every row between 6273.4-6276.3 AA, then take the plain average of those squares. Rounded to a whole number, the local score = 154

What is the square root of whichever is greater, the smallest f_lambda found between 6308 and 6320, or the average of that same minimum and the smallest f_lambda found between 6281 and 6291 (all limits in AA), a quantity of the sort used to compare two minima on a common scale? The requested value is 3.16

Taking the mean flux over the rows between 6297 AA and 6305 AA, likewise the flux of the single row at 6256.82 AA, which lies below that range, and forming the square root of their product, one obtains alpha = 12.3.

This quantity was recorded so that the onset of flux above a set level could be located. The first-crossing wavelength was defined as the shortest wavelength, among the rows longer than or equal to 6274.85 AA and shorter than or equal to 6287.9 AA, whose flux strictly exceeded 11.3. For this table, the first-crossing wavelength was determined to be 6275.57 AA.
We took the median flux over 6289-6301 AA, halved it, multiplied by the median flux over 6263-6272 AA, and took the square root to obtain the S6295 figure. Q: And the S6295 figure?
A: 7.8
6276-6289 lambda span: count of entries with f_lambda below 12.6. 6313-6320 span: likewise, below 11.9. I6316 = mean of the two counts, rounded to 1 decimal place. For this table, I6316 4.5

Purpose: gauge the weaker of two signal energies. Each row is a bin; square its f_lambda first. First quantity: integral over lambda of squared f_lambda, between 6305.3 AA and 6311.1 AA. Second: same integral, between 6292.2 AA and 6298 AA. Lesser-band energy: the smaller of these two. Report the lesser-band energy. 659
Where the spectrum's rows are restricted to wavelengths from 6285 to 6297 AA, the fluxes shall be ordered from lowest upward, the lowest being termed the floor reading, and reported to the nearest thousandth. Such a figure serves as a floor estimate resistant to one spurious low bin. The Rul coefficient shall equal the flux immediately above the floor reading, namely 9.015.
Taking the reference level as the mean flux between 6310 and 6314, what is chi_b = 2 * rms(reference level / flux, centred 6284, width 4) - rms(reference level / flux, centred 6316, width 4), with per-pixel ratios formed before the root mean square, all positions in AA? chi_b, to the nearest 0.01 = 1.02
